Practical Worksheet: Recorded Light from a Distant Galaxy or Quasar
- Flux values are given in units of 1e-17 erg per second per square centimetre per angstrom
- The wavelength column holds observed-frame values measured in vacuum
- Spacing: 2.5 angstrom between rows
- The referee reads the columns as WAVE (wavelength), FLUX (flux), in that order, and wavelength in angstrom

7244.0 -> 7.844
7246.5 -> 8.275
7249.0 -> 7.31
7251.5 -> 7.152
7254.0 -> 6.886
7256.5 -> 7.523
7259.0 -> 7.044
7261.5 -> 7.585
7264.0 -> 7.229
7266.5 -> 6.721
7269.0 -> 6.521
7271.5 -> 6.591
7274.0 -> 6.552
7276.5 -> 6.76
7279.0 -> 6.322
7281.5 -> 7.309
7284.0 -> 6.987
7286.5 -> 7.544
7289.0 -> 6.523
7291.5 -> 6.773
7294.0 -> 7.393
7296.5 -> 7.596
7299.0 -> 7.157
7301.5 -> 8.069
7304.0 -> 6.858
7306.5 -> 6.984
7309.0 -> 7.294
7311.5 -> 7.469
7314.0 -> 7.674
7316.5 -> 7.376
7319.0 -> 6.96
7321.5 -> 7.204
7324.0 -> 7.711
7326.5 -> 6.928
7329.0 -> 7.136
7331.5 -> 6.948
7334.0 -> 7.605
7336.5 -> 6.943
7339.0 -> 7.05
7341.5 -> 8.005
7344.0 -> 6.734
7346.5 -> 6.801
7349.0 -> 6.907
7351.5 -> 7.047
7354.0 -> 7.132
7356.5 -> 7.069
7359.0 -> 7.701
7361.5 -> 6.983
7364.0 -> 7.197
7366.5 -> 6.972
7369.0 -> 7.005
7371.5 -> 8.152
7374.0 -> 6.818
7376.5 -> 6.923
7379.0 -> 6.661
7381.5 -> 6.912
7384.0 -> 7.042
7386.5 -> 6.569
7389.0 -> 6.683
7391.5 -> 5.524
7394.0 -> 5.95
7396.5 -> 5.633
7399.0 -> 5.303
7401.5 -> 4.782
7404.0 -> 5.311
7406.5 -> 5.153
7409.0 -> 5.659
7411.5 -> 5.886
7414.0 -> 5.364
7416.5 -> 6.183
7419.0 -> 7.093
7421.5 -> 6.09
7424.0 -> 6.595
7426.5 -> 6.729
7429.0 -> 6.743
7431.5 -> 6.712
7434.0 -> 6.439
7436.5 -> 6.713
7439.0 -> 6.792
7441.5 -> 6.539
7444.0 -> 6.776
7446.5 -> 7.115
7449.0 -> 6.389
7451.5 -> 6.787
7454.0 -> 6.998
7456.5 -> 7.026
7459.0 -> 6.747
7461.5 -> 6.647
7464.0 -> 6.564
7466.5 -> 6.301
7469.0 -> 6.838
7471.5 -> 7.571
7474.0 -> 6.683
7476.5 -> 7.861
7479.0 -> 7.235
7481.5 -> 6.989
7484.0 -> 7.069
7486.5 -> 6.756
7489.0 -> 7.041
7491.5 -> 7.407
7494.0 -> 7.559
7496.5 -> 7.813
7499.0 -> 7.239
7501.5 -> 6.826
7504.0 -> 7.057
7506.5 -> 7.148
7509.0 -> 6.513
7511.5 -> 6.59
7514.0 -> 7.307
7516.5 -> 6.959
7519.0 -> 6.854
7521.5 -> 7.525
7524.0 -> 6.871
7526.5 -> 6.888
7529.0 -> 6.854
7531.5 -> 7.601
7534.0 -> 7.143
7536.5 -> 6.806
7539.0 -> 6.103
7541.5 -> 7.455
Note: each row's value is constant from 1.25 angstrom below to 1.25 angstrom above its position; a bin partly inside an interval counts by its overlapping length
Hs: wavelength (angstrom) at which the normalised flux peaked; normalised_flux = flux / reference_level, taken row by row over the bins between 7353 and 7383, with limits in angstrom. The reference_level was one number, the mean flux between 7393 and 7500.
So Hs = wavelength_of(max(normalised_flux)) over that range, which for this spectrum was 7371.5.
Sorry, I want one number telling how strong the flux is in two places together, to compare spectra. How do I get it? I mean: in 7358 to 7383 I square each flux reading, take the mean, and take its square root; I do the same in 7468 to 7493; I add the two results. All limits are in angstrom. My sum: 14.3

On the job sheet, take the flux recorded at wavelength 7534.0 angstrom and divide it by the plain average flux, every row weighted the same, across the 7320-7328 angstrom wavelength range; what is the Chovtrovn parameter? 0.98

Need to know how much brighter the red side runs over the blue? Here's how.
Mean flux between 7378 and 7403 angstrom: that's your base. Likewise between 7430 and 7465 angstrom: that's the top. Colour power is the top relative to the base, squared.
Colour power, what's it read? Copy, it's 1.22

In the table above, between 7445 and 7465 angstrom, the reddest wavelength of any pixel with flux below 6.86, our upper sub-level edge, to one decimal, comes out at 7464.0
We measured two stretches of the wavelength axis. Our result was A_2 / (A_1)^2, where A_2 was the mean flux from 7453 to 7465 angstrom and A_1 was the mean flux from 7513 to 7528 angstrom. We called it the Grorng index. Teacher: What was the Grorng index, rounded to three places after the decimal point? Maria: 0.136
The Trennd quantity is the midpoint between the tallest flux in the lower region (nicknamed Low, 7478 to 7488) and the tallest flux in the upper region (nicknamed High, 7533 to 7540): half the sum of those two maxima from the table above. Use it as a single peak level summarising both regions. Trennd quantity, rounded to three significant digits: 7.19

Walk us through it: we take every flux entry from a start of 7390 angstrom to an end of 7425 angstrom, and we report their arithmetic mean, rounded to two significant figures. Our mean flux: 5.8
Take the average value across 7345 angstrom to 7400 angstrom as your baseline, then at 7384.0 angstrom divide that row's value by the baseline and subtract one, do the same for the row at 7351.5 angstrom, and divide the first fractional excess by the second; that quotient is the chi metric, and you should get 1.0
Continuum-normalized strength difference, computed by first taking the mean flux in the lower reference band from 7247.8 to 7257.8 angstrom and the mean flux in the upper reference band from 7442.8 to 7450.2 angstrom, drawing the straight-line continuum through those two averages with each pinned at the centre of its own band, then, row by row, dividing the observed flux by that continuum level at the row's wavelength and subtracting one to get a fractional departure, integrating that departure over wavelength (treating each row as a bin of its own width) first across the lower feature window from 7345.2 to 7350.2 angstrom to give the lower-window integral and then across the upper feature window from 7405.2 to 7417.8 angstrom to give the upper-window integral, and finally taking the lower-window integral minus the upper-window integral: 2.1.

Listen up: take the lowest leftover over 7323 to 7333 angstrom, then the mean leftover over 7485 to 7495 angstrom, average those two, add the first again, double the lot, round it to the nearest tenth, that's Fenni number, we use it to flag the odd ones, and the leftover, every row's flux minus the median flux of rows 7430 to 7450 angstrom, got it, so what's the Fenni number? 1.1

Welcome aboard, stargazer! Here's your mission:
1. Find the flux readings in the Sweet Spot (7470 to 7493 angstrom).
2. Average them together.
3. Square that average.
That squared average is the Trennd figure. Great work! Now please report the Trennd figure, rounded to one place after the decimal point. 51.5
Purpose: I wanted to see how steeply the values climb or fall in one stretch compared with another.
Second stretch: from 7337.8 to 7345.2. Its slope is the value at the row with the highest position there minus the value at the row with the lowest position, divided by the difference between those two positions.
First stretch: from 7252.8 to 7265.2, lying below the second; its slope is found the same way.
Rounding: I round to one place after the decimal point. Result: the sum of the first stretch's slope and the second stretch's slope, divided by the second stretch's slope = 0.5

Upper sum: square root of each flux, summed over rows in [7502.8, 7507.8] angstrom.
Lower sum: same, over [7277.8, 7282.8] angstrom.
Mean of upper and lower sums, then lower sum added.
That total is 10.5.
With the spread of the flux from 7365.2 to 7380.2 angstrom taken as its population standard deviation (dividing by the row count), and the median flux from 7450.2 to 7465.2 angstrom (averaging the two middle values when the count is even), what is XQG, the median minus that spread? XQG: 6.28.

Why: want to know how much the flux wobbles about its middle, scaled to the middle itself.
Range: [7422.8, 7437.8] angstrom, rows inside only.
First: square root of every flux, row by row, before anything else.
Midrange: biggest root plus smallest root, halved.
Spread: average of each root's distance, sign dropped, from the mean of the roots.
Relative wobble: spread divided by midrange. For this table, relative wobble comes 0.007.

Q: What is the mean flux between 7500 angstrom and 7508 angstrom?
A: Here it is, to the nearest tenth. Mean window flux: 7.0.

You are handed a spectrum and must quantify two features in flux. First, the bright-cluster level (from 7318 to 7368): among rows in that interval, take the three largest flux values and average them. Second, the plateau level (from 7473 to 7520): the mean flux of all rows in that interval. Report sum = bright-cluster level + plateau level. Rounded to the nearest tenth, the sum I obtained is 14.9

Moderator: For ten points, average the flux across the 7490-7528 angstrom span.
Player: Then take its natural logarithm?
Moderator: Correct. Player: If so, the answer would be 1.96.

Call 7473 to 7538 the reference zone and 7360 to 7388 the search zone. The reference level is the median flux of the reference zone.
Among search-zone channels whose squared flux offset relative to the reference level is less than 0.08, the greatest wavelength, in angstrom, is 7384.0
